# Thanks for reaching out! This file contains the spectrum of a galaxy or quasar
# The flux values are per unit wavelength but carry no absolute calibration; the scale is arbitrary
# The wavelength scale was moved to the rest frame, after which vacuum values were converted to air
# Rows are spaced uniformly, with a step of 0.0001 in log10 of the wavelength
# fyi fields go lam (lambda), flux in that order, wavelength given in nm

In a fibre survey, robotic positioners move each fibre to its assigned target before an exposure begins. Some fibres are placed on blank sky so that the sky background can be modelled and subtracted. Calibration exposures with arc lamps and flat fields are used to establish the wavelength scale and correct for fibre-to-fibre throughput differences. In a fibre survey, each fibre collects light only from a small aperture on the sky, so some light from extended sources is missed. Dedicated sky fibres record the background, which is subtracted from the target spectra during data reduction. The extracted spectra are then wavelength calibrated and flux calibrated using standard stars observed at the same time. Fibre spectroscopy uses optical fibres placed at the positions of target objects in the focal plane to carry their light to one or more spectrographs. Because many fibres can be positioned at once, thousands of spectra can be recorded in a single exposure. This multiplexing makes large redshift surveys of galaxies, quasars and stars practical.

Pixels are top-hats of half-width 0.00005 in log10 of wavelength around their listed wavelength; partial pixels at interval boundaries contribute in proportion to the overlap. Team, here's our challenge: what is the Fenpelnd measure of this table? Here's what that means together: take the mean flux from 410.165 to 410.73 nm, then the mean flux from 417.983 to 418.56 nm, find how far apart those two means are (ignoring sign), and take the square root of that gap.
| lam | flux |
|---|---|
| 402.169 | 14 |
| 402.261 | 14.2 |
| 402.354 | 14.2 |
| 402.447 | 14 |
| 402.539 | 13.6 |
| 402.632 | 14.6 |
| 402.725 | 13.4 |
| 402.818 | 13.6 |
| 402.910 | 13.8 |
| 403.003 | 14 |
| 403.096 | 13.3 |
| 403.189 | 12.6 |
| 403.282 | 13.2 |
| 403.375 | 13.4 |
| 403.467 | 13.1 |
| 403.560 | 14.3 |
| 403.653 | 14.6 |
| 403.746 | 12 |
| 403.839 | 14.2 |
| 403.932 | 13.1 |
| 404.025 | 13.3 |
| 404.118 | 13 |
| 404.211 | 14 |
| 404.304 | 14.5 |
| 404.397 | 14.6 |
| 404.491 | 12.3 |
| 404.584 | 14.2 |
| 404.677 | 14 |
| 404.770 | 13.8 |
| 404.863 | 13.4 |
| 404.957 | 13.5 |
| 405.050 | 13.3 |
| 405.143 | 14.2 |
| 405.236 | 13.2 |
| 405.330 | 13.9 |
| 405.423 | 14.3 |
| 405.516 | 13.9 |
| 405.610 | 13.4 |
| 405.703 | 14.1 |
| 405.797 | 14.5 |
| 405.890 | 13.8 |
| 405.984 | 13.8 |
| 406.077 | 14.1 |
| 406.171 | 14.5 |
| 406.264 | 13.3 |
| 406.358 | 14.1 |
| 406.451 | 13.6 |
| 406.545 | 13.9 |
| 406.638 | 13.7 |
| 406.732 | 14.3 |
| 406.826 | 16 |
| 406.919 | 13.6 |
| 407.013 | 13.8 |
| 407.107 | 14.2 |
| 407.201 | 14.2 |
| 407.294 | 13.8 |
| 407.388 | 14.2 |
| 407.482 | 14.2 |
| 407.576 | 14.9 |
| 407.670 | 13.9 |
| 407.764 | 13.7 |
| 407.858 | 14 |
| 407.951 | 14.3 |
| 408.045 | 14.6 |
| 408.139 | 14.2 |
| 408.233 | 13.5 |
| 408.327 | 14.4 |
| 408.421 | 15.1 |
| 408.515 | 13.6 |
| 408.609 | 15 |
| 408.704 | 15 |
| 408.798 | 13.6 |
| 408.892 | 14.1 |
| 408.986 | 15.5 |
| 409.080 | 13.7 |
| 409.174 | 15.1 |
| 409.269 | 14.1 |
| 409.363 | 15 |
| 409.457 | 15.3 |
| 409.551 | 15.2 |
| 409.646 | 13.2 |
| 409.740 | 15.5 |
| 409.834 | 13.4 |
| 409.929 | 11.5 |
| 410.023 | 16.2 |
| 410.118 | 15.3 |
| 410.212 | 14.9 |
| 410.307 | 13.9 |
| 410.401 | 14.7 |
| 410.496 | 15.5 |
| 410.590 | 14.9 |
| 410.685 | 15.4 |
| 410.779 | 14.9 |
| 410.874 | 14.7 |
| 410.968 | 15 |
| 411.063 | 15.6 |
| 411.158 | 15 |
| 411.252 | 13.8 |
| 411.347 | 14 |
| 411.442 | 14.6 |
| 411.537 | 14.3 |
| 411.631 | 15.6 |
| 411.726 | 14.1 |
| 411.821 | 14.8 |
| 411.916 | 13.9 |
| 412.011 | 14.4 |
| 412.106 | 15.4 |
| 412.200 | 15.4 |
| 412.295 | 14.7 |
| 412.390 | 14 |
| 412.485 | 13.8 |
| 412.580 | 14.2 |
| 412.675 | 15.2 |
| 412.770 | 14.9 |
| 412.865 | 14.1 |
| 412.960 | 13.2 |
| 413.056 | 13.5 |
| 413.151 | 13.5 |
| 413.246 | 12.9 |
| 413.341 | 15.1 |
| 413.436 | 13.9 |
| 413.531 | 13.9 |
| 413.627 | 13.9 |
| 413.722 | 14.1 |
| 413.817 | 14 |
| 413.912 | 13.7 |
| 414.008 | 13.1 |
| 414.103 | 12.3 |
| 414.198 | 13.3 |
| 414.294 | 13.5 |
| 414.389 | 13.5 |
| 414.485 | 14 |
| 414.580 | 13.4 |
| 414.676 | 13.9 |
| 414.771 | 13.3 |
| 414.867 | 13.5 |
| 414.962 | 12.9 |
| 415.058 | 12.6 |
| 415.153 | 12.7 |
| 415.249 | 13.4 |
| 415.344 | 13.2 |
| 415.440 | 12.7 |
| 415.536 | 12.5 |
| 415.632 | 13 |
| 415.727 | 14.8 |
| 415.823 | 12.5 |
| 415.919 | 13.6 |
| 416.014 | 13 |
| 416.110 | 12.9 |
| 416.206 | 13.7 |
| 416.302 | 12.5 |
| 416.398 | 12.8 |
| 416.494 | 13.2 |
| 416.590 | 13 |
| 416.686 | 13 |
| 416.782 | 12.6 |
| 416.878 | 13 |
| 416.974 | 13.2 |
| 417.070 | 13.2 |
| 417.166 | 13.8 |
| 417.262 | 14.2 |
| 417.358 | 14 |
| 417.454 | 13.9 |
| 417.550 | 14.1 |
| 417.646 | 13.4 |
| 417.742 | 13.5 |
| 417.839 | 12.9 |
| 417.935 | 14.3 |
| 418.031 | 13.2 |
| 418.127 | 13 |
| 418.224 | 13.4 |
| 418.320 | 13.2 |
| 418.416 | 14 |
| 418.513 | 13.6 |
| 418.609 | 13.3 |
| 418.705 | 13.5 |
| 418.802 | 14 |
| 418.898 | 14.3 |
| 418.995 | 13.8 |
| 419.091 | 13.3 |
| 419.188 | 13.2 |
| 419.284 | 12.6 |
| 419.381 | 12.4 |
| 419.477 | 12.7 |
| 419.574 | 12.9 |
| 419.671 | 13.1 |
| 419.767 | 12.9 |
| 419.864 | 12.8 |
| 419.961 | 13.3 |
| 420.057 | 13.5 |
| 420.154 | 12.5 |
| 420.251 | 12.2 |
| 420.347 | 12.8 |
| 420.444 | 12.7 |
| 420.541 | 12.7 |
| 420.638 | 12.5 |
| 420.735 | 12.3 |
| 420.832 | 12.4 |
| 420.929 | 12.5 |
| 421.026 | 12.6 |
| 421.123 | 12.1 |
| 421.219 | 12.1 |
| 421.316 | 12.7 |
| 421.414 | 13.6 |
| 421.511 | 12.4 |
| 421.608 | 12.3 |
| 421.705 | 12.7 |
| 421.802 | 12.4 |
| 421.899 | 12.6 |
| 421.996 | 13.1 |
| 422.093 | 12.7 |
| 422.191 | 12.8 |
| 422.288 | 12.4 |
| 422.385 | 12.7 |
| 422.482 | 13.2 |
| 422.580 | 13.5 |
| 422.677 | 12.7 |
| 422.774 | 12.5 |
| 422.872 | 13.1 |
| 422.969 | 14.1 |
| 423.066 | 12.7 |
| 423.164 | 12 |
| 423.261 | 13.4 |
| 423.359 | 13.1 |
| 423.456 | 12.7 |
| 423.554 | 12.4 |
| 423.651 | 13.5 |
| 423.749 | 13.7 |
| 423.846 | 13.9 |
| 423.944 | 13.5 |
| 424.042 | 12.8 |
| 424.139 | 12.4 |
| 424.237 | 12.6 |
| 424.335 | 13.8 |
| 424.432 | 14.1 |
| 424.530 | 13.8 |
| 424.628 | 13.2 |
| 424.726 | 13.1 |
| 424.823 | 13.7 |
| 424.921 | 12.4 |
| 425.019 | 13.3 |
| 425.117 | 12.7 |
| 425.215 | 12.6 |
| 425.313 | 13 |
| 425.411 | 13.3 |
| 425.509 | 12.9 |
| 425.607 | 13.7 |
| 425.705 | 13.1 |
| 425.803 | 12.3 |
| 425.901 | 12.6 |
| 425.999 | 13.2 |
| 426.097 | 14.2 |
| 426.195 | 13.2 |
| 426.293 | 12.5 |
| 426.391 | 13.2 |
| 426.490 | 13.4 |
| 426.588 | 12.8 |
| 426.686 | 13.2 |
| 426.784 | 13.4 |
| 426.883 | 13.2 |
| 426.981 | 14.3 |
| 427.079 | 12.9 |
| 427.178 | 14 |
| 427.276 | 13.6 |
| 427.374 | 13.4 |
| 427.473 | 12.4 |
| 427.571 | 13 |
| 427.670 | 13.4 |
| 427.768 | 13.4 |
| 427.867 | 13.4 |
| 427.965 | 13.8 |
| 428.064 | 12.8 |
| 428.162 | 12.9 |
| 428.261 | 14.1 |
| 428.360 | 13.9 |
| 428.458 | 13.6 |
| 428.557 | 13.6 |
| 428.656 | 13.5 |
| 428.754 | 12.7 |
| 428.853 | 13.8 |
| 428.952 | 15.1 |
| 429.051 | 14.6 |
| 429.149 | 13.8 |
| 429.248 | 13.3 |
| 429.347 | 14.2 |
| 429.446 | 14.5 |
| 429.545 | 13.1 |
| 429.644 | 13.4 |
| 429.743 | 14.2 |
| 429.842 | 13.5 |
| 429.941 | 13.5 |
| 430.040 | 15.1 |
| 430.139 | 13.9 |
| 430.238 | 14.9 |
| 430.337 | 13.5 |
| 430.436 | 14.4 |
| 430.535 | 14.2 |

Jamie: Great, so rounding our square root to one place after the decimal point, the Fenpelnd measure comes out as 1.2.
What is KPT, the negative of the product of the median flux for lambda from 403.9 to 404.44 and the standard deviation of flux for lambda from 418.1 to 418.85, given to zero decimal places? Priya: -5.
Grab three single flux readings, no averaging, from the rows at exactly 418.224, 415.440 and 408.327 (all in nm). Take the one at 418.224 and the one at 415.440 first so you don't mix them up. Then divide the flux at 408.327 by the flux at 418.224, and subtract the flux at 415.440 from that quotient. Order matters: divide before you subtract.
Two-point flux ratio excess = -11.6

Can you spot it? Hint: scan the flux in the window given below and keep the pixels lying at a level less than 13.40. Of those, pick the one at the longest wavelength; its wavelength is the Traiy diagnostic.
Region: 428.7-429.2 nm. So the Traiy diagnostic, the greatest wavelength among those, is 428.754 nm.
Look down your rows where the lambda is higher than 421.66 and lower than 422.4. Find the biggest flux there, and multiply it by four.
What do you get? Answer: 52.4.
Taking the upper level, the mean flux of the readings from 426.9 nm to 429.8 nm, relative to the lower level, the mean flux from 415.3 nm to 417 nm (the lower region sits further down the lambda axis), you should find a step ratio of 1.04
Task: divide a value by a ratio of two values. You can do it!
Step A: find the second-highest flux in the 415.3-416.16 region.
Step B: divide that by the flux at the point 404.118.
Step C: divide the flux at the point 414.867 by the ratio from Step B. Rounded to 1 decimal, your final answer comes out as 12.9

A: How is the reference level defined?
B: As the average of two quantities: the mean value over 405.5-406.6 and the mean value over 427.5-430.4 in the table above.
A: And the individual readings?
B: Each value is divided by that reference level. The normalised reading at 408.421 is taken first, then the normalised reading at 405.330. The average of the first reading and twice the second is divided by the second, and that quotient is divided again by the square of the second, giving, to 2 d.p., 1.53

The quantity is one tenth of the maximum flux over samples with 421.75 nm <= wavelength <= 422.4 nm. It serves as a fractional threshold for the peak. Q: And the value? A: 1.31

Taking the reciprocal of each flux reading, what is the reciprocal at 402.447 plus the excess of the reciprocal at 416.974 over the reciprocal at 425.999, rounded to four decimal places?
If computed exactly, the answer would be 0.0714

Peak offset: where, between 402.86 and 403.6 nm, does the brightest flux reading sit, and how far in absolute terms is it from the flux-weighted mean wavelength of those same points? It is 0.32 nm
